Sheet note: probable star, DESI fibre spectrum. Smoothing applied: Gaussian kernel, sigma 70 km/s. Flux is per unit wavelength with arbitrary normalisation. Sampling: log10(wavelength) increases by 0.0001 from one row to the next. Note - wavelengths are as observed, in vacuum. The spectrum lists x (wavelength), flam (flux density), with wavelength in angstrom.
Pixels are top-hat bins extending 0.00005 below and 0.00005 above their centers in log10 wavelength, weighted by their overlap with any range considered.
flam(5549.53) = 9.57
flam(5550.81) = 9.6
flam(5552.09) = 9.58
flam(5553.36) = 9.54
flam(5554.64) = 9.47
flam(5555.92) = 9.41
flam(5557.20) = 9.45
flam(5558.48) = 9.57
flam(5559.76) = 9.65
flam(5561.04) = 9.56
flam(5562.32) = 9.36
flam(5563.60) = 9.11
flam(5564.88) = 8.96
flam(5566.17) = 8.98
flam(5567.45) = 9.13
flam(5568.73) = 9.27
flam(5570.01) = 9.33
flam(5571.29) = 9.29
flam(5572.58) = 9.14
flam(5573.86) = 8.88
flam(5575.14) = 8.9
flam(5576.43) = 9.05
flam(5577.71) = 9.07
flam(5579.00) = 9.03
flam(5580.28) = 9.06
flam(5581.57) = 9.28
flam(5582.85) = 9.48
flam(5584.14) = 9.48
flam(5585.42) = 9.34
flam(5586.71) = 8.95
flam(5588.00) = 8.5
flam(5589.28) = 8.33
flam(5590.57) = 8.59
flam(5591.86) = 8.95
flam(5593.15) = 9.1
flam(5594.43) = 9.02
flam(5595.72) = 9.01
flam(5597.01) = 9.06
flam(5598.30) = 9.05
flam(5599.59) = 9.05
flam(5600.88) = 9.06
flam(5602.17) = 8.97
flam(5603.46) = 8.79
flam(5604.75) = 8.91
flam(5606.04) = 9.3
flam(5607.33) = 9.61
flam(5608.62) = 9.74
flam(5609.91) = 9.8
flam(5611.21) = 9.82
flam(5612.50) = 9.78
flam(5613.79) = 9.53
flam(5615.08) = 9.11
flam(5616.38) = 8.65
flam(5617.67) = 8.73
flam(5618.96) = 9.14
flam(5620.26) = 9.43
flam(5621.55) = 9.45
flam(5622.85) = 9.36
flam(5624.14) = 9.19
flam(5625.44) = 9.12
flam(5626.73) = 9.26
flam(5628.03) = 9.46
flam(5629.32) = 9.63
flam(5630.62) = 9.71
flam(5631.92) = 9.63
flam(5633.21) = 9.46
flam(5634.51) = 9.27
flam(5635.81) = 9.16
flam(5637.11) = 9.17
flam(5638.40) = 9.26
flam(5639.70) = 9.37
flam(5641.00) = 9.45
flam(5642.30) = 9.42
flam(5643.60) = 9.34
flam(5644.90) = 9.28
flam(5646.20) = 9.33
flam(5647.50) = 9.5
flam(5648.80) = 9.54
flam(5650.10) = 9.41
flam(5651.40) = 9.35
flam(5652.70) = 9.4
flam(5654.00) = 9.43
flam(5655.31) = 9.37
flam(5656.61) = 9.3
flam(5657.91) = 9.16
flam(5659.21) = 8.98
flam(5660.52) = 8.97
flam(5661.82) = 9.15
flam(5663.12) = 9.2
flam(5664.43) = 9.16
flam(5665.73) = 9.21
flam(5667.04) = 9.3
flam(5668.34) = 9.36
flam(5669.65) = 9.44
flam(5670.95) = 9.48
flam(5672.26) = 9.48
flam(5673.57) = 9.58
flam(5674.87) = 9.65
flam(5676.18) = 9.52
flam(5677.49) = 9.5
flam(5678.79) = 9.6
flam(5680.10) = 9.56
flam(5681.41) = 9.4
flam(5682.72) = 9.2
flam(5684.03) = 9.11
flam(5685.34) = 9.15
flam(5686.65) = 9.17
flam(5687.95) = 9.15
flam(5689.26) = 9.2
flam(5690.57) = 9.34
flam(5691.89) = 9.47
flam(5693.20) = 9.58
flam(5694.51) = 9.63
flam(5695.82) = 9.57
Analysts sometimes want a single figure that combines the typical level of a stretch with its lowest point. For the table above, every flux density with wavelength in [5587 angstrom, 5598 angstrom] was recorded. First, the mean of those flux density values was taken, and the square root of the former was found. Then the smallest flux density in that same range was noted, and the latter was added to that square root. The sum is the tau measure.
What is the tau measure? 11.3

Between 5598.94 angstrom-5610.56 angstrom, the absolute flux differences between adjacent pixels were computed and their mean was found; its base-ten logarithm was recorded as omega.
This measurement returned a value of -0.79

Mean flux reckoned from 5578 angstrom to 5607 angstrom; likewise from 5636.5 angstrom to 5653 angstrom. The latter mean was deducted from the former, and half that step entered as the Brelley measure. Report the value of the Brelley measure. -0.18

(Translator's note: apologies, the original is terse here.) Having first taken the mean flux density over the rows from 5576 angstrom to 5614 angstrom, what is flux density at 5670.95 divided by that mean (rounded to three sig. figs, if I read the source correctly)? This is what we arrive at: 1.04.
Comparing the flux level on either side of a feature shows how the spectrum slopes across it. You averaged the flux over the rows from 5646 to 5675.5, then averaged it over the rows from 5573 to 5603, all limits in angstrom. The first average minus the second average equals 0.33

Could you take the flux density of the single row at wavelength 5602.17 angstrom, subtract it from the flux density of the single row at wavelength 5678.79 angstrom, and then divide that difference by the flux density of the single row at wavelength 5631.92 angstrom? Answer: 0.07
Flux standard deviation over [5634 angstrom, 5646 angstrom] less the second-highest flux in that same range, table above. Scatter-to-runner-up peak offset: -9.32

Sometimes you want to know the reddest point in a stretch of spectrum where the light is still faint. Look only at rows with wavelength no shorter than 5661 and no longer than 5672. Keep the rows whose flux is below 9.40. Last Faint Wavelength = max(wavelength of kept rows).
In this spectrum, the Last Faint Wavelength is 5668.34 angstrom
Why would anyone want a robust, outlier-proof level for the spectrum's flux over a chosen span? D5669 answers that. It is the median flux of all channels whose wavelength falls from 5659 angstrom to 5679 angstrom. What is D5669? 9.40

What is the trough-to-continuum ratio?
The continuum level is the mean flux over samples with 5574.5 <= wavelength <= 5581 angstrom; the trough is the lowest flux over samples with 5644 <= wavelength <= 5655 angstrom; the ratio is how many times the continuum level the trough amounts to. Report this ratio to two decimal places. 1.03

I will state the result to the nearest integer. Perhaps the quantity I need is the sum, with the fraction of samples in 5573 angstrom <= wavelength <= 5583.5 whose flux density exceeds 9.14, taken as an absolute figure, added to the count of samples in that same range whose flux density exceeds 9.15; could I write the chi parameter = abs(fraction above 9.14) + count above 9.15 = 2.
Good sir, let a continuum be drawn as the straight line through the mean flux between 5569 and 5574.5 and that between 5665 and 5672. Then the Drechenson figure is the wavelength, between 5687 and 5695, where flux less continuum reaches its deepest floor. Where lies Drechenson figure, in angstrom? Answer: 5687.95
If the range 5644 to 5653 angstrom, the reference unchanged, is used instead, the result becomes 5644.90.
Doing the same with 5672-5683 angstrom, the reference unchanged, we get 5682.72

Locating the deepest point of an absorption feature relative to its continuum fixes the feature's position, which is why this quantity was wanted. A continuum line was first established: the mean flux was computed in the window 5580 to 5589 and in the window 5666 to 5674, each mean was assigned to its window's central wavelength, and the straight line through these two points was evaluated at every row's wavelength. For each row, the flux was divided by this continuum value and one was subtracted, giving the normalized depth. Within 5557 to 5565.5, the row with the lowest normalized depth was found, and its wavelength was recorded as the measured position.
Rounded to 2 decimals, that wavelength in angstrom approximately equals 5564.88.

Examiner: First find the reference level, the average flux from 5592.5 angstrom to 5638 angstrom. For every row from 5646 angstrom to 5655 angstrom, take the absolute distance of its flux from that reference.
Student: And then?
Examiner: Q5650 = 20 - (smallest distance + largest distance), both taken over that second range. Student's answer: 19.7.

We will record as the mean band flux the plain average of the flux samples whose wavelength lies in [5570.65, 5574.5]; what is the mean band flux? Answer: 9.10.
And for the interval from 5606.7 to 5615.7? 9.63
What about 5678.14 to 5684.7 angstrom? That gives 9.37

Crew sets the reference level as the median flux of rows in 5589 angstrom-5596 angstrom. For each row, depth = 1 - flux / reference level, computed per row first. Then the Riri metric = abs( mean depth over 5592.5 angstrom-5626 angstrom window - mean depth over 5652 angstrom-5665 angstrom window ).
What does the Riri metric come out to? 0.0011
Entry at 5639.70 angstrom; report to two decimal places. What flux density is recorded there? 9.37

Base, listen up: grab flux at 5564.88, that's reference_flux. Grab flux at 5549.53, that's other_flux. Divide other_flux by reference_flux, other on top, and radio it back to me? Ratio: 1.07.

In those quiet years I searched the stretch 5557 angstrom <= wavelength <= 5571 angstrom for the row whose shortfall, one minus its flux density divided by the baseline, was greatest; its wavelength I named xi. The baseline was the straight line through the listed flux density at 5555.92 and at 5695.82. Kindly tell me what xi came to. 5564.88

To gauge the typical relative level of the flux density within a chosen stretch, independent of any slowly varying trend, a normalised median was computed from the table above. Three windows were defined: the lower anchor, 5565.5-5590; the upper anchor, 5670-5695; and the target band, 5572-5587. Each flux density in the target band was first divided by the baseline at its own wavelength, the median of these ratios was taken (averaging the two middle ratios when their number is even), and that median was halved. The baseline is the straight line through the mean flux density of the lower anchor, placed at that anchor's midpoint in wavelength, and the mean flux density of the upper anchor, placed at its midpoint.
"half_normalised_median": 0.499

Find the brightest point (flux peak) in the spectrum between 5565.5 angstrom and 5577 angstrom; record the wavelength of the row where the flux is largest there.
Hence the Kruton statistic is 5570.01 angstrom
